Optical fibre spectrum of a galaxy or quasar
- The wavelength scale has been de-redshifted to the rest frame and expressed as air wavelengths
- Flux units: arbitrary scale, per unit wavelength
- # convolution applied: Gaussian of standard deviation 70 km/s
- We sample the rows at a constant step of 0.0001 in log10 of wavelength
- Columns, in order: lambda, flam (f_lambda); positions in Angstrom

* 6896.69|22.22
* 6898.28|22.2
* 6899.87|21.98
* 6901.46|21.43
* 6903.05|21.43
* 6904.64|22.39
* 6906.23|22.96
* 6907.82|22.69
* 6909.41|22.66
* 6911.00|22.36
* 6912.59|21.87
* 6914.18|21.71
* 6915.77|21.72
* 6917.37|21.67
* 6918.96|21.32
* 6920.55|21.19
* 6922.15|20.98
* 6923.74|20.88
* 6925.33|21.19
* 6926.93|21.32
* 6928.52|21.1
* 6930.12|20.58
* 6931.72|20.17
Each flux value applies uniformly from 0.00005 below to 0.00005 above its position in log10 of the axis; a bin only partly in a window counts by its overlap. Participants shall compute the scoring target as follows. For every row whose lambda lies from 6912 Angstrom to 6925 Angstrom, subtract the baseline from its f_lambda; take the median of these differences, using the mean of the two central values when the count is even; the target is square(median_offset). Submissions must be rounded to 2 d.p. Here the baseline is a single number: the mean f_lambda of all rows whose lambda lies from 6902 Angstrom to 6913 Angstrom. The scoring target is 0.71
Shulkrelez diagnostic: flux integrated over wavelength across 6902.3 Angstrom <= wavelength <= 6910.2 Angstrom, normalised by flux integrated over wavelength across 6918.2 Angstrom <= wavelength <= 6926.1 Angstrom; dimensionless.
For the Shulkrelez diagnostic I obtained 1.06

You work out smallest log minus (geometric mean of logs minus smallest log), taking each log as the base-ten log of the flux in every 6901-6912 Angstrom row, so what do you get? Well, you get 1.31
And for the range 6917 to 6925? 1.31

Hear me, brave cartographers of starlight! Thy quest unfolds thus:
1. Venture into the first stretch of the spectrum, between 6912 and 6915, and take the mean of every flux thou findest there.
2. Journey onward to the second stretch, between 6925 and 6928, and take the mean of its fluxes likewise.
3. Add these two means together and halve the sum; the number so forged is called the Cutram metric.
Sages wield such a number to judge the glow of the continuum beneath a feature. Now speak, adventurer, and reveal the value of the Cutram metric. 21.5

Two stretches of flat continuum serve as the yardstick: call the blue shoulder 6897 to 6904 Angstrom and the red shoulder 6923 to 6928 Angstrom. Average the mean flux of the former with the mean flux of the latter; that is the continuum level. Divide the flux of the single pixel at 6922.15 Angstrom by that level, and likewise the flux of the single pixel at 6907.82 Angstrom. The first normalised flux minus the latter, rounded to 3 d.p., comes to -0.080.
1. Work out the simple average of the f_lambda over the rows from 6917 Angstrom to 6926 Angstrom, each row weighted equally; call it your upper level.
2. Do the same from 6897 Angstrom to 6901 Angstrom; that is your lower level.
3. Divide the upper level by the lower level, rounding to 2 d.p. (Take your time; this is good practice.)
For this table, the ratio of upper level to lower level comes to 0.96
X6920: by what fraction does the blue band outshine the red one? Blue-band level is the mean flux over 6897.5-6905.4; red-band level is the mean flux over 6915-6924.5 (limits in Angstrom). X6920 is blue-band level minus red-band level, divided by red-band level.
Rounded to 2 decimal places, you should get 0.03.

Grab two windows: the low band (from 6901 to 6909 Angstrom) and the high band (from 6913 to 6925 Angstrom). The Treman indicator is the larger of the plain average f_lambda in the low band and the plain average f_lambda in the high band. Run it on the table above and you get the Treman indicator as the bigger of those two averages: 22.2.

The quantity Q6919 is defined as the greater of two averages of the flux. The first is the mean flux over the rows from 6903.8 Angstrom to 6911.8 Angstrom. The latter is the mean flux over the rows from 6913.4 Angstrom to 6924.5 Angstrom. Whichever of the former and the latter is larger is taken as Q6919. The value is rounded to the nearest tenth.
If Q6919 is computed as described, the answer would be 22.6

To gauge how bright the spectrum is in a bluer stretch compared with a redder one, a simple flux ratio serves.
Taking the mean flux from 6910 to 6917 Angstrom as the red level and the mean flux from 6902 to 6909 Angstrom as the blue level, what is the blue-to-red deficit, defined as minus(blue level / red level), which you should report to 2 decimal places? -1.02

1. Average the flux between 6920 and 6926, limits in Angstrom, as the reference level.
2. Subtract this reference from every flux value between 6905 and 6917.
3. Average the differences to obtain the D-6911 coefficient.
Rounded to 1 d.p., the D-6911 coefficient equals 1.2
